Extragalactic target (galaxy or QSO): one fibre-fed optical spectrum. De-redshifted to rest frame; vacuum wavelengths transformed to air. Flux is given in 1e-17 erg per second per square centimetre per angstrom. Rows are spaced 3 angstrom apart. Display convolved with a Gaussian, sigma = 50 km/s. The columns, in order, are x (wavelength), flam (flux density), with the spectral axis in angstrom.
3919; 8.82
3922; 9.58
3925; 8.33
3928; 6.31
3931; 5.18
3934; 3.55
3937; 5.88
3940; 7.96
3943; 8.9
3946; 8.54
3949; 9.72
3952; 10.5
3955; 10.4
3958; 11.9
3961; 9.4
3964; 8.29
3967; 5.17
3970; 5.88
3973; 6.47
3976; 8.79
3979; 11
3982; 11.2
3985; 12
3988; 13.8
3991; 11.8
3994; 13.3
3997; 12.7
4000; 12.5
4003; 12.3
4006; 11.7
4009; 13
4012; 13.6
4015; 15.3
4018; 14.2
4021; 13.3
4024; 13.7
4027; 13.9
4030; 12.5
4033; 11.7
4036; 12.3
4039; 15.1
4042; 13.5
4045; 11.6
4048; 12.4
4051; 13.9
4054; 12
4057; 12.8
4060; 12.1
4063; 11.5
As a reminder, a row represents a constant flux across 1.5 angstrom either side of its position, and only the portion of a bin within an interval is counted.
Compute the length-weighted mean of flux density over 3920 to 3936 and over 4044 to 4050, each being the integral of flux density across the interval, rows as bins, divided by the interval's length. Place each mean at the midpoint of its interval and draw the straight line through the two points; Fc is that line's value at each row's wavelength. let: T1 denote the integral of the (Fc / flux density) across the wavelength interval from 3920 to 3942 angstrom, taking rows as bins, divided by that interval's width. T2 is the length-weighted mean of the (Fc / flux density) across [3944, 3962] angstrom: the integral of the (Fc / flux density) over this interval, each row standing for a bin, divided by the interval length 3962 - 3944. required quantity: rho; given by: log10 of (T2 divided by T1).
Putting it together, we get -0.15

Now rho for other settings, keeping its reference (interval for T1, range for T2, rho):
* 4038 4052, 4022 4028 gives -0.06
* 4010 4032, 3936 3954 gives 0.04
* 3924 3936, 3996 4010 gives -0.20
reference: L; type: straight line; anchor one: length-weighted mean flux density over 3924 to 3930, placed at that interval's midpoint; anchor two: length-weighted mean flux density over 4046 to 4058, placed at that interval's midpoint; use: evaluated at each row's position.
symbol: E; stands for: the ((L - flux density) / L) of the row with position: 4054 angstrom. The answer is 0.06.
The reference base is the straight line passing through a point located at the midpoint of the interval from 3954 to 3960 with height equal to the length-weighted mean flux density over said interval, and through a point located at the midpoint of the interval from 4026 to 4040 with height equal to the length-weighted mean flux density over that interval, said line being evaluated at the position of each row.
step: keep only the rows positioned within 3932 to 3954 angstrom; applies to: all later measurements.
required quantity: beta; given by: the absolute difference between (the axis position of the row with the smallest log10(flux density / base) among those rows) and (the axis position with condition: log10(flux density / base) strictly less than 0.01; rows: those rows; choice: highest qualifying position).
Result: 18 angstrom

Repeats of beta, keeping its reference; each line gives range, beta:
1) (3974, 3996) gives 15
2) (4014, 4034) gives 0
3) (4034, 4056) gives 9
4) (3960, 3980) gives 12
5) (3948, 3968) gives 0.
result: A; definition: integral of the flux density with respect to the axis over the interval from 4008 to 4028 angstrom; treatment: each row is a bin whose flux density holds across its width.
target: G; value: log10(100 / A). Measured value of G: -0.44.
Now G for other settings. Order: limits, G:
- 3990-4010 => -0.40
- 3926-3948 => -0.17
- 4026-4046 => -0.41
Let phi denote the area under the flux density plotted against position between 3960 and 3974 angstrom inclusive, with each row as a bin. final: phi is 98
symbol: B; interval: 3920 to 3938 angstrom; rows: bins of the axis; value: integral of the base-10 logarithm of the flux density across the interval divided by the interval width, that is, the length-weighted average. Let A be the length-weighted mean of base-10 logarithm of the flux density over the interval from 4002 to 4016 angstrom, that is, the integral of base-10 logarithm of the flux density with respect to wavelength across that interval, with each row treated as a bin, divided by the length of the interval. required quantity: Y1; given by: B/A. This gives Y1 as 0.71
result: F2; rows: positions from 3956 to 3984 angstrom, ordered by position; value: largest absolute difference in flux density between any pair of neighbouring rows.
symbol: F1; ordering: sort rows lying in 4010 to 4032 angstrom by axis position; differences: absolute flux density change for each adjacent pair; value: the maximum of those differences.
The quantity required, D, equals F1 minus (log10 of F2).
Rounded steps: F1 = 1.7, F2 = 3.1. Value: 1.2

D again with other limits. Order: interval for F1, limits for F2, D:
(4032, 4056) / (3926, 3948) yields 2.4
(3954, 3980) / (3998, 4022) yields 2.9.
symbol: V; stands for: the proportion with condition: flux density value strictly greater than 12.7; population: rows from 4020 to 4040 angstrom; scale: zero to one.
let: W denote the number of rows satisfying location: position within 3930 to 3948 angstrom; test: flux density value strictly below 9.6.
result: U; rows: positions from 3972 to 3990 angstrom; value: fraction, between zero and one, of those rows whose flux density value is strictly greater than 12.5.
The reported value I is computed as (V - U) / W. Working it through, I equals 0.067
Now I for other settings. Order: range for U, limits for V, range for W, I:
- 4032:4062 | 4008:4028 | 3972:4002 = 0.300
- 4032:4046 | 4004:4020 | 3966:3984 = 0.100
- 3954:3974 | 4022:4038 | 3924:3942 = 0.067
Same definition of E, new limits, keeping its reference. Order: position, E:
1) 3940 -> -0.04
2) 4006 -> -0.10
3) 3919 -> -0.32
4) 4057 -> 0.01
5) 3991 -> -0.18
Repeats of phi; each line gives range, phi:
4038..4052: 185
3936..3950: 115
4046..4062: 201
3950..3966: 159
